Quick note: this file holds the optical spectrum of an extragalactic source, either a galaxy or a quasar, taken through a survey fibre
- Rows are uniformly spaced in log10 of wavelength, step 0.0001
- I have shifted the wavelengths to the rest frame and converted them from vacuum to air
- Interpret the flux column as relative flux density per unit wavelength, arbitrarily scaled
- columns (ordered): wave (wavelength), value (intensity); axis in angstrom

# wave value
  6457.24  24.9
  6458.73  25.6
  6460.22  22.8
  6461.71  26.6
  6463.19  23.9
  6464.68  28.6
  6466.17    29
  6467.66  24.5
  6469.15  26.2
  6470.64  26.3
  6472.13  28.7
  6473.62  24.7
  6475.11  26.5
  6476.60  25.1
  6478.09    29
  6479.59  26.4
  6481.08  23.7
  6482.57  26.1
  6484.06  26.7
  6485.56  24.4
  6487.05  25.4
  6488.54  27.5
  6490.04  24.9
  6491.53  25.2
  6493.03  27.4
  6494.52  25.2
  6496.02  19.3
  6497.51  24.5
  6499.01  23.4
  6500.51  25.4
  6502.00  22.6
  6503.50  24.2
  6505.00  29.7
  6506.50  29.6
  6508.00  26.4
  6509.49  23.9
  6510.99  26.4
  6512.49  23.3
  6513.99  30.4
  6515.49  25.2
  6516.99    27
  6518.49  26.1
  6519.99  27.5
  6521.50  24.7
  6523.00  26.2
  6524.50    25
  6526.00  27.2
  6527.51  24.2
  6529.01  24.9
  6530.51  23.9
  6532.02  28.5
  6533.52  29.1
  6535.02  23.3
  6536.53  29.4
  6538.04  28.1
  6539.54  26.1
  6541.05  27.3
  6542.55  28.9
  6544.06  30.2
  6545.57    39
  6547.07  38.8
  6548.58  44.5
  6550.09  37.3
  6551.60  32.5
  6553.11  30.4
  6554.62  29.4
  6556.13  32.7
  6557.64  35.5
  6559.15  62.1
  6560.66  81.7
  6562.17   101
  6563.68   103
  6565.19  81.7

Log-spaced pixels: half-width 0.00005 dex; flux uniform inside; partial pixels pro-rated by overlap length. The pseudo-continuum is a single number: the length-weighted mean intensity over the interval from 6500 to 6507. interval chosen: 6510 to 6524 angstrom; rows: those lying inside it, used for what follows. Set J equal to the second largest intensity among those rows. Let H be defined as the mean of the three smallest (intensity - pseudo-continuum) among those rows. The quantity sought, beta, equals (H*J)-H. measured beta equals -48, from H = -1.8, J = 27.5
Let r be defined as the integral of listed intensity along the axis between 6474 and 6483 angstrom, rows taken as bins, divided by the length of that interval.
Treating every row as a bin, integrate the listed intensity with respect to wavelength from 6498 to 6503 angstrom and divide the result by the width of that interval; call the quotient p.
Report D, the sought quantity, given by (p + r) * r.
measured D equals 1302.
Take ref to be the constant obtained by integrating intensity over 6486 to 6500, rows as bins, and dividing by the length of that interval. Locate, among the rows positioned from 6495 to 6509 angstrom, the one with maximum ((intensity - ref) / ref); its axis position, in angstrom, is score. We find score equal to 6505.00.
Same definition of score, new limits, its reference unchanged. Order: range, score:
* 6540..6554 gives 6548.58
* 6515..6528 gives 6519.99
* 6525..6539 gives 6536.53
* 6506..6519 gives 6513.99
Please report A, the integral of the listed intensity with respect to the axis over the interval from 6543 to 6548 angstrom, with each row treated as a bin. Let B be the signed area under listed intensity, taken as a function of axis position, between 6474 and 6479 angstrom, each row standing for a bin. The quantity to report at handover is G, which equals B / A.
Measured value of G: 0.7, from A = 179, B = 133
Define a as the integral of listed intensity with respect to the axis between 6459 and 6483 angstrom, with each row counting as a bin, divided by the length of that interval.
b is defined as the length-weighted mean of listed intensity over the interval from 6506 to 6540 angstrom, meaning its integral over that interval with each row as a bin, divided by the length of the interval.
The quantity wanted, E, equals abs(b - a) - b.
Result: -26.1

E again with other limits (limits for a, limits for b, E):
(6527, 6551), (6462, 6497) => -21.4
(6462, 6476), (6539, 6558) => -26.5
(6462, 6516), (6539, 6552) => -25.8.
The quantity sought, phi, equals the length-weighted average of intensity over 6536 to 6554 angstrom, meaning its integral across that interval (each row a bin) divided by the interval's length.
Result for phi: 32.7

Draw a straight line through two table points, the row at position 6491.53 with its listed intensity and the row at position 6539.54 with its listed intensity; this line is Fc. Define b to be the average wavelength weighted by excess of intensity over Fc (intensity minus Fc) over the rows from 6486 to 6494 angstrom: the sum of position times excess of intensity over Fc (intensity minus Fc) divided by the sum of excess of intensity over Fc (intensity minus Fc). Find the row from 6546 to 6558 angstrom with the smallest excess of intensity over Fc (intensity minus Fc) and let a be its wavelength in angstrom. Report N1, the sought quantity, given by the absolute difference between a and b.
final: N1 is 64.1 angstrom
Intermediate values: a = 6554.62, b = 6490.5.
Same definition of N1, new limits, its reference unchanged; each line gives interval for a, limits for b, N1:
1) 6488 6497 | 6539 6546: 48.6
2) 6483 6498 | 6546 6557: 54.2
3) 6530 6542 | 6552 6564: 26.3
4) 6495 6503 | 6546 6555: 53.5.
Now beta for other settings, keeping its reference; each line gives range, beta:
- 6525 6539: -68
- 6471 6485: -47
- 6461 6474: -51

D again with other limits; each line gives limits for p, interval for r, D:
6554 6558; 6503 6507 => 1682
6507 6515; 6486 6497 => 1278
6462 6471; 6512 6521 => 1411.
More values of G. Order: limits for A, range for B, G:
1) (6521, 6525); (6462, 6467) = 1.3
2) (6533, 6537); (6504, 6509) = 1.3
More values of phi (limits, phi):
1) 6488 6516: 25.5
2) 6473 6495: 25.9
